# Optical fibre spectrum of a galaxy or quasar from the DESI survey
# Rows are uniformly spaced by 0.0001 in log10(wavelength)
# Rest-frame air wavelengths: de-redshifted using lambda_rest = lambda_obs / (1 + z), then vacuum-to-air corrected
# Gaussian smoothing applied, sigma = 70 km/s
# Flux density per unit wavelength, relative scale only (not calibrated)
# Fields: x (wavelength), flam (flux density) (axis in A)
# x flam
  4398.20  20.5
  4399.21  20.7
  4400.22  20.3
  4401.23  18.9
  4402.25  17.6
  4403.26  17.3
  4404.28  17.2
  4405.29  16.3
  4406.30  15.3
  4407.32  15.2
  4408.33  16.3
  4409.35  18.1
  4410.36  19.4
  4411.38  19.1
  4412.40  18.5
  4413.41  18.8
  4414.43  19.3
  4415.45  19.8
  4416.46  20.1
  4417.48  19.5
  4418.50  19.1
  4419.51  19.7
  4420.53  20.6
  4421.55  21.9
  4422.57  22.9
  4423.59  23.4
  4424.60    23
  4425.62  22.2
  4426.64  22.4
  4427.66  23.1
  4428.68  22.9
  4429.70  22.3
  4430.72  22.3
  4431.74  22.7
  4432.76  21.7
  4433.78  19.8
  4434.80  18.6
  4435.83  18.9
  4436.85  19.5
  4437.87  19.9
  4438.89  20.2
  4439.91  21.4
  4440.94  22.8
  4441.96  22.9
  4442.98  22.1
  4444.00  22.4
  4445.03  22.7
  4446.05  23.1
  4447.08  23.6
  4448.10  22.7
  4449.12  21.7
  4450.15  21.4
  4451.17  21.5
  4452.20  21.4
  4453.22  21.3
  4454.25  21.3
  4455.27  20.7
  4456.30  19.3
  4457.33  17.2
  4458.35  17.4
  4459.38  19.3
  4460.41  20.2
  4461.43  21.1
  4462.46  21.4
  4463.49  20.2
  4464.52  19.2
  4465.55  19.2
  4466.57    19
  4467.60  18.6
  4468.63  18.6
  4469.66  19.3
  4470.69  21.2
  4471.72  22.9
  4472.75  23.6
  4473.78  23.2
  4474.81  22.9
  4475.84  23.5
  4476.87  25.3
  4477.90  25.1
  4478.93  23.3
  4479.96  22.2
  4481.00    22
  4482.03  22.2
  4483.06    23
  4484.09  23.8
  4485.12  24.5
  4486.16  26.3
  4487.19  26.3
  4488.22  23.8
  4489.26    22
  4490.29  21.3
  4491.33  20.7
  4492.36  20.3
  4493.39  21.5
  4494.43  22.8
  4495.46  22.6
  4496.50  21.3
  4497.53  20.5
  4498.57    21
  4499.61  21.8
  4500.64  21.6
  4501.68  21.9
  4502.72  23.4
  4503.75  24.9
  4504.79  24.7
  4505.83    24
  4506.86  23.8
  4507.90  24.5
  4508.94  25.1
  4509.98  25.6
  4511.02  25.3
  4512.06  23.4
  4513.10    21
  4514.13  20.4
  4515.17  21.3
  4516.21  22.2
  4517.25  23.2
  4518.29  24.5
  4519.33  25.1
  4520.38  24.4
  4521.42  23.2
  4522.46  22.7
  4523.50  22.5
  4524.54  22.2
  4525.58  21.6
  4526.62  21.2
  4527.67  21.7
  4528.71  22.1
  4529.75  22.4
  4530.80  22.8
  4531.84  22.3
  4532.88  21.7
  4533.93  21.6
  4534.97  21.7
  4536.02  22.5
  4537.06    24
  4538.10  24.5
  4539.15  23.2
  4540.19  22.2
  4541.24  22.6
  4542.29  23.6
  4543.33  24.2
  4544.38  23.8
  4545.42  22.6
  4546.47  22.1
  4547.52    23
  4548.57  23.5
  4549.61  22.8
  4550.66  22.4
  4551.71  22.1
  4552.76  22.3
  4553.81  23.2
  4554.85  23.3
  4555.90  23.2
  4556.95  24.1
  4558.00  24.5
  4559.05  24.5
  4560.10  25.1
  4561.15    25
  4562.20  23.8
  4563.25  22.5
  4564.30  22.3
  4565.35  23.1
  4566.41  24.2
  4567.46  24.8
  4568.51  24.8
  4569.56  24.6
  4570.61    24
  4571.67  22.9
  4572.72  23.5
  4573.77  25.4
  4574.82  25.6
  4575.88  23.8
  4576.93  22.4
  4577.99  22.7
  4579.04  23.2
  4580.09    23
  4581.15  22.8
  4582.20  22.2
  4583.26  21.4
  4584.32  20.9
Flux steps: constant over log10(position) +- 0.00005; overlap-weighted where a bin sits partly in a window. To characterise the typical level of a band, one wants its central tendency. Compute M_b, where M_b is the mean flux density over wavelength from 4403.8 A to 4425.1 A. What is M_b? 19.2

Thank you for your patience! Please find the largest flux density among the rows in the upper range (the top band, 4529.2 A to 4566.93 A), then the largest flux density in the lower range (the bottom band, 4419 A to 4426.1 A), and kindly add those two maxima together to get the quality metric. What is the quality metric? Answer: 48.5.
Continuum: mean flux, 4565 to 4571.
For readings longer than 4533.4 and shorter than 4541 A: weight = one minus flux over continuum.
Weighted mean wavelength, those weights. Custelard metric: 4536.4 A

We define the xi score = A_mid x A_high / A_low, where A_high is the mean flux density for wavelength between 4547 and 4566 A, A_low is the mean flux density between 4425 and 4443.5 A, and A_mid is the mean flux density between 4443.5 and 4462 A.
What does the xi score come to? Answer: 22.9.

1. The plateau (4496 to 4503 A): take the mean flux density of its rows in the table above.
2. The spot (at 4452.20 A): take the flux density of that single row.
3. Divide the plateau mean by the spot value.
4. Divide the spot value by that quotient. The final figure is 21.2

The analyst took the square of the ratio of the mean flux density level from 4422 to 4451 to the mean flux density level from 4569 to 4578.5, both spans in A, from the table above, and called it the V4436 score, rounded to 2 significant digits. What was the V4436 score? 0.84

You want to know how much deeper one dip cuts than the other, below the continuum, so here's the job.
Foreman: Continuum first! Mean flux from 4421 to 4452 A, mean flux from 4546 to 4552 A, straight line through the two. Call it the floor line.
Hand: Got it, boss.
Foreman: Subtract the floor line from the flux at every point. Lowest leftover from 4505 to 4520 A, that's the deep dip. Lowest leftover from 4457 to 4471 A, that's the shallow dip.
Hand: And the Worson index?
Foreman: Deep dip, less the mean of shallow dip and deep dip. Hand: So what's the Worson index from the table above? 1.4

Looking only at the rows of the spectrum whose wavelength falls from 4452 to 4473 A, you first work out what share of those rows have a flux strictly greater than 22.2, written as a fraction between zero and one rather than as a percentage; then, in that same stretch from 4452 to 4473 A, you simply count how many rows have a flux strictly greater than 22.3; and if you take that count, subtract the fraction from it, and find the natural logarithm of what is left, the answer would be 0.64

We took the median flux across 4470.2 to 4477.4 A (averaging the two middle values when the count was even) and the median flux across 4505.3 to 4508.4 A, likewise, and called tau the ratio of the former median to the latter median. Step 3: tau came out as 0.97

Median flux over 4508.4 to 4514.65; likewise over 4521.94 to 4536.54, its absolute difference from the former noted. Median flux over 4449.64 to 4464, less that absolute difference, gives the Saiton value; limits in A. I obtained 18.8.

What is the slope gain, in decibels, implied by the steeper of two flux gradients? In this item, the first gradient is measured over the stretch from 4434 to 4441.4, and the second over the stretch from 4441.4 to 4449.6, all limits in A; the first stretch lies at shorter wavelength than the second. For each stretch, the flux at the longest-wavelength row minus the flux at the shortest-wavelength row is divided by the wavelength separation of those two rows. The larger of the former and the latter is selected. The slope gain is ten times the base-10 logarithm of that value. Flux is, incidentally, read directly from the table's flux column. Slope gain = -1.6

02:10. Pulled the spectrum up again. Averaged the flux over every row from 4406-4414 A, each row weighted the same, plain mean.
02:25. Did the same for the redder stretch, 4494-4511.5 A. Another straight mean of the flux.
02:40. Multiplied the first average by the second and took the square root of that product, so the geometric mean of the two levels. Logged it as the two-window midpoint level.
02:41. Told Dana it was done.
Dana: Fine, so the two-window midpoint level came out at 20.2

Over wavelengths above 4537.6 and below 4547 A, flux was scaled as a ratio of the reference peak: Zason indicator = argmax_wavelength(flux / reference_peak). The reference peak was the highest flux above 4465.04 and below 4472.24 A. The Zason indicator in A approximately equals 4538.10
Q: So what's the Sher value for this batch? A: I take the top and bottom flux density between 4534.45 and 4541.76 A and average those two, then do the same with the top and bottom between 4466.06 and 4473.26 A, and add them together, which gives 44.2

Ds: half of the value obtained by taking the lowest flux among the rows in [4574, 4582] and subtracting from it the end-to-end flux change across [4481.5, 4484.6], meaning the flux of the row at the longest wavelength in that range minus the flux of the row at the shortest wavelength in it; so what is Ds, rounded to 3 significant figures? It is 10.4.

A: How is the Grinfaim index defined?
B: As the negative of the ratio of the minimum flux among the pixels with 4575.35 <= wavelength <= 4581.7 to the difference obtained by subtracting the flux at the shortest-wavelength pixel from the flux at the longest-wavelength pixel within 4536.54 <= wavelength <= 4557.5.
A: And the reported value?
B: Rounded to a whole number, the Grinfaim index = -224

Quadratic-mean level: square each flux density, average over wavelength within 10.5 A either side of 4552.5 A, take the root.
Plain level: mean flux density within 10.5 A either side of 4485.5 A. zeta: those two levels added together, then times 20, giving 932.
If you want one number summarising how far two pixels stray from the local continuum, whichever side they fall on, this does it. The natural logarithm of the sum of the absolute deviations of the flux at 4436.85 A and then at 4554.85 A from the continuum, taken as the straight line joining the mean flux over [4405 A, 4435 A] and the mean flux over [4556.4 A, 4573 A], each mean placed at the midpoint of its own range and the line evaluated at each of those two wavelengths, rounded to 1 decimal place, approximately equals 0.4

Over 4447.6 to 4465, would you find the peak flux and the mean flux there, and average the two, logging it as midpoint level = 21.6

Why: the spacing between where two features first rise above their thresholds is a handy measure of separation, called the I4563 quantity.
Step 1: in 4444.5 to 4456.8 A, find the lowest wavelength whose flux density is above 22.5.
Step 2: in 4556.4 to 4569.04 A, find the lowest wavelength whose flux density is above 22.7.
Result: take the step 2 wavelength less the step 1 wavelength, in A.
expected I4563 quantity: 111.9 A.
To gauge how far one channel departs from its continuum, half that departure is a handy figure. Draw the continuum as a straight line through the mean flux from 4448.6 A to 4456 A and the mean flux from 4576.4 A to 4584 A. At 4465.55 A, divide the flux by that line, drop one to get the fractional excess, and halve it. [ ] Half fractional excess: -0.05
